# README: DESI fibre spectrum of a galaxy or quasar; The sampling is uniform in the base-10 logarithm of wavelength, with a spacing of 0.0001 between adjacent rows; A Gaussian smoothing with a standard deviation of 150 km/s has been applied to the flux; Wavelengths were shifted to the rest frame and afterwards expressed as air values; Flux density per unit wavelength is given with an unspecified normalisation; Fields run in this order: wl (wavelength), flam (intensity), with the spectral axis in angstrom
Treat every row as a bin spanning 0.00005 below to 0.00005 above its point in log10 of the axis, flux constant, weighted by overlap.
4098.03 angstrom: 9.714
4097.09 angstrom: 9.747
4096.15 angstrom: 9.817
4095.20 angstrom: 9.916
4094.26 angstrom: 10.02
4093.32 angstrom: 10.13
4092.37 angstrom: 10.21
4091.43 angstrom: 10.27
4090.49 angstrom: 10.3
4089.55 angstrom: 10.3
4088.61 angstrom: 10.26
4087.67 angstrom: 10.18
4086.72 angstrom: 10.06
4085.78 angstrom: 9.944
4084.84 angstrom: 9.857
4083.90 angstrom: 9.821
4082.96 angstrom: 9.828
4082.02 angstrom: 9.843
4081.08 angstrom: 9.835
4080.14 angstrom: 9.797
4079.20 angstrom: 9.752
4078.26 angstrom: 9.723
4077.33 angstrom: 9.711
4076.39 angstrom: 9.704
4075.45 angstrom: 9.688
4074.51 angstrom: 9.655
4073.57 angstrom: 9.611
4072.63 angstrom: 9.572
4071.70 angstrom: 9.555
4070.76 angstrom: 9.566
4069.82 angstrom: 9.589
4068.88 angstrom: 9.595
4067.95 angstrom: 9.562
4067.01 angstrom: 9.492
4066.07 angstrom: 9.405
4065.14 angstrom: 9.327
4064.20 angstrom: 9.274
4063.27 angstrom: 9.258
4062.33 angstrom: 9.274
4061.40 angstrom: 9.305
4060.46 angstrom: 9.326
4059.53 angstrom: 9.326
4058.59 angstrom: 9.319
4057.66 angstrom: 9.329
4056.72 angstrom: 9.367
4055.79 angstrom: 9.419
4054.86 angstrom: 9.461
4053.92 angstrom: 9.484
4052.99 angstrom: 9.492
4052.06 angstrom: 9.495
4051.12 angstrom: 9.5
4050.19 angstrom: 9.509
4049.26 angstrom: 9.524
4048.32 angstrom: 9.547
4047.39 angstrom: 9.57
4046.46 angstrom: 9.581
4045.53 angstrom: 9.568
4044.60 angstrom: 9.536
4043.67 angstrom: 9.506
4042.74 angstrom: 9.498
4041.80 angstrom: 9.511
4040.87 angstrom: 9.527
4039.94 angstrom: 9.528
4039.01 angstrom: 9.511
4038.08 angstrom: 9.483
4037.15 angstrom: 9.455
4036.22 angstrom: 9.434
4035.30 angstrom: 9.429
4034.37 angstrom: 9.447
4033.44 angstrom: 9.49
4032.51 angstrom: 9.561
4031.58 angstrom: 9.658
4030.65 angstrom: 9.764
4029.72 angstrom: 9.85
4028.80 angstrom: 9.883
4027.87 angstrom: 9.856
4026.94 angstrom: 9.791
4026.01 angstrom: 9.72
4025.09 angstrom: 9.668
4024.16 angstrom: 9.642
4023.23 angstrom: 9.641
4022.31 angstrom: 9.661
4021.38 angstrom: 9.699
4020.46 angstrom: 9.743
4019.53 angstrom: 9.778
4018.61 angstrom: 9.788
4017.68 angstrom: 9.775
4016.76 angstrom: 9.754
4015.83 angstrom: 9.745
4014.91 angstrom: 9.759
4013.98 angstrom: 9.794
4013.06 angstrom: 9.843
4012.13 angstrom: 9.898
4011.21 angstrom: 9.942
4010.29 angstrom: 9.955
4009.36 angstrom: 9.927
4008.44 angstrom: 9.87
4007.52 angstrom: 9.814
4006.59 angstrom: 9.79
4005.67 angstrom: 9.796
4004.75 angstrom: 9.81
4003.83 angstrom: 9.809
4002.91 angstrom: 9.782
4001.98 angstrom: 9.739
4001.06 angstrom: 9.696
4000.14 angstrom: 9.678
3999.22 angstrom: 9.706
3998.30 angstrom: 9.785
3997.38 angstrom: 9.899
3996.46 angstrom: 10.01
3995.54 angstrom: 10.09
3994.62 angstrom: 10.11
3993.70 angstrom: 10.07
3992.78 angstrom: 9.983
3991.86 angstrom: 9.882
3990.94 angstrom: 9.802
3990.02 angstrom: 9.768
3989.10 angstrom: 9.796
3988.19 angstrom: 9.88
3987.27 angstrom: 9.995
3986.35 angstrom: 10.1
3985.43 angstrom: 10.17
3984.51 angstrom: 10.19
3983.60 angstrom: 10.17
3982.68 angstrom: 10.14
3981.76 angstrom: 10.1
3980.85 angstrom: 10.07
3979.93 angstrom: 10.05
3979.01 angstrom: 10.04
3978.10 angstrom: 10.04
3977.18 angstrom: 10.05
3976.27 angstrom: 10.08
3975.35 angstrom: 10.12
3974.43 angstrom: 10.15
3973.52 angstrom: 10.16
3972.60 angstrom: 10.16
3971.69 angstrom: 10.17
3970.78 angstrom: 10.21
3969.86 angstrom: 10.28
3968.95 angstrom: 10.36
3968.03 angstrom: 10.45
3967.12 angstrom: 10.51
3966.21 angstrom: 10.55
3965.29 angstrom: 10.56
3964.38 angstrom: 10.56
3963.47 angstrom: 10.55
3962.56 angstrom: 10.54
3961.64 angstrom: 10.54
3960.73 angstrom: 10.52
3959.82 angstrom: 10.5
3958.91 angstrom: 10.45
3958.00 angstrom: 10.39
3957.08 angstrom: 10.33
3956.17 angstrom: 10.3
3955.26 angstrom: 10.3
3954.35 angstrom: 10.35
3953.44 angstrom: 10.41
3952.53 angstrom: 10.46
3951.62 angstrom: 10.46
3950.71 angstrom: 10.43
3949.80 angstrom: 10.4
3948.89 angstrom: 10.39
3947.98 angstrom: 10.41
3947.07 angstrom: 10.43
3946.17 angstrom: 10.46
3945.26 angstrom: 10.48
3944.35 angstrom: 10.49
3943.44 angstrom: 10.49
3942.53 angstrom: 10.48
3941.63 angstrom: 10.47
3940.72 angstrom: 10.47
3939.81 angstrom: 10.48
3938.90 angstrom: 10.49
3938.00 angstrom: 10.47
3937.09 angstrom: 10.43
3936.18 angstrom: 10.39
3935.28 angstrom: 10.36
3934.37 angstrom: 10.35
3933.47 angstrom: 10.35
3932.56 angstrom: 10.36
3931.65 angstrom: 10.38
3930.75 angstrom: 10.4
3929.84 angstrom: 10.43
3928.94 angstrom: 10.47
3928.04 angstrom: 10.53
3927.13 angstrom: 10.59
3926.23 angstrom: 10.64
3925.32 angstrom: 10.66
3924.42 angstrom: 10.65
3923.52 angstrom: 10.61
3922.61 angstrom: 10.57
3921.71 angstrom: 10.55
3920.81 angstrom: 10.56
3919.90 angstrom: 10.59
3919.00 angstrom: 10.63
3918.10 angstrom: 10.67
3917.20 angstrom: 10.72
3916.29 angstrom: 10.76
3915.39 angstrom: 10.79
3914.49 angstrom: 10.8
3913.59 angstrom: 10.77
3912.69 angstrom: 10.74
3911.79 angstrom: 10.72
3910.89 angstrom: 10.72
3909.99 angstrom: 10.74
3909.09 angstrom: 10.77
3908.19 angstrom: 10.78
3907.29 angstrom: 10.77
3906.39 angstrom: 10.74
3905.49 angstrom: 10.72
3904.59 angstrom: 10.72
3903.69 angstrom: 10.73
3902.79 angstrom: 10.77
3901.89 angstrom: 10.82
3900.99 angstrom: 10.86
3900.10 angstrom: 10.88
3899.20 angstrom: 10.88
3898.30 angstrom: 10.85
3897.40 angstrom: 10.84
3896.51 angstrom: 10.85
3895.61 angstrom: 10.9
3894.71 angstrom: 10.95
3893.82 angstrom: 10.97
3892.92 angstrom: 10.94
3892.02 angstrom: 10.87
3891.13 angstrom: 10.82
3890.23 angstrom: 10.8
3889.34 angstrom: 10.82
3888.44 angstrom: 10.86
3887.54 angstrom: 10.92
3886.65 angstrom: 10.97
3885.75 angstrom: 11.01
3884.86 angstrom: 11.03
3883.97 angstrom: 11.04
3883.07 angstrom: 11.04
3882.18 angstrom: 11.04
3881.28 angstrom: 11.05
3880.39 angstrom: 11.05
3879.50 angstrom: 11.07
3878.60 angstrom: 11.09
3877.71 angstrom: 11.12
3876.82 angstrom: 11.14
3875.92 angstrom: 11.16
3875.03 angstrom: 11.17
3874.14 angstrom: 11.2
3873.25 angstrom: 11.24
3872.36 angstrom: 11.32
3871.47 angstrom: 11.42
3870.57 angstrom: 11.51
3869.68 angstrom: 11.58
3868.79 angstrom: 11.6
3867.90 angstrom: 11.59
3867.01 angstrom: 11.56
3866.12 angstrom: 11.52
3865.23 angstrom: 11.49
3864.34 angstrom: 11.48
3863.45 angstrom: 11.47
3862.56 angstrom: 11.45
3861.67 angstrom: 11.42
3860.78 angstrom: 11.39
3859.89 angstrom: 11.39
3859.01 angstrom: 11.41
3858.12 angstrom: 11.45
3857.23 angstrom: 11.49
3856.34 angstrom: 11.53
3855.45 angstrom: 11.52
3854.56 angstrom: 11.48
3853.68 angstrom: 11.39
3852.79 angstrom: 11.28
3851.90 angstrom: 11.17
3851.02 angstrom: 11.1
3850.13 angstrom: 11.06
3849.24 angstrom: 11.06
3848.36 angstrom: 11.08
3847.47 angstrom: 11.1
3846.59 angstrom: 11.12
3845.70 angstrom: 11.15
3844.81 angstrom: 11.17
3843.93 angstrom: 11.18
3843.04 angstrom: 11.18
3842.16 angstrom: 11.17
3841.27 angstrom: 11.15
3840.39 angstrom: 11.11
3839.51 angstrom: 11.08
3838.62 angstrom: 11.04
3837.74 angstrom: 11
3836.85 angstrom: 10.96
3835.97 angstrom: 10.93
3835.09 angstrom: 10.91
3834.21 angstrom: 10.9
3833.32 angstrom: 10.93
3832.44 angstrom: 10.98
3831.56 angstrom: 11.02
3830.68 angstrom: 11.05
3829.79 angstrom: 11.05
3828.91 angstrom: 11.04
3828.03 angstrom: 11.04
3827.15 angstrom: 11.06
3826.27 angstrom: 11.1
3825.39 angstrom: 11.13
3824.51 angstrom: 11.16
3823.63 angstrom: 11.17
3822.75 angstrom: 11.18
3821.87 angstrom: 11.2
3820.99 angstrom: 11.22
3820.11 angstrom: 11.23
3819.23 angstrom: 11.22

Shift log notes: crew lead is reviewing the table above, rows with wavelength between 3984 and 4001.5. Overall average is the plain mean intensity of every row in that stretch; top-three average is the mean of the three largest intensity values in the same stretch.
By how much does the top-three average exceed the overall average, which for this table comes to 0.23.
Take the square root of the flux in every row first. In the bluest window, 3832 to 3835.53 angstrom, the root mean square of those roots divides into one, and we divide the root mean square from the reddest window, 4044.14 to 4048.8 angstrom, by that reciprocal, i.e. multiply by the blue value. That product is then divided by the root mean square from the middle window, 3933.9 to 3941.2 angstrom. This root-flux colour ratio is 3.17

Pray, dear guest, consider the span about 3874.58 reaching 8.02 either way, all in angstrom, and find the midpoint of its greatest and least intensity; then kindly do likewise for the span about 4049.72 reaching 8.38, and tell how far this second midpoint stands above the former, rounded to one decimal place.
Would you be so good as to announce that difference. -1.9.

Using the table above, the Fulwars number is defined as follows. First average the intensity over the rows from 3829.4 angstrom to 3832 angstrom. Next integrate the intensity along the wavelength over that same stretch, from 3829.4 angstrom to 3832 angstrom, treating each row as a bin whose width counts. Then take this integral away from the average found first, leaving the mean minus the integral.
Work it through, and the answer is -18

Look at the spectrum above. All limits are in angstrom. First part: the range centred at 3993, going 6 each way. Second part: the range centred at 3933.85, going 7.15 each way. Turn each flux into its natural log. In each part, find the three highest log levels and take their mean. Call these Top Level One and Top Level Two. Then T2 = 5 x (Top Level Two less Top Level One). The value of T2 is 0.22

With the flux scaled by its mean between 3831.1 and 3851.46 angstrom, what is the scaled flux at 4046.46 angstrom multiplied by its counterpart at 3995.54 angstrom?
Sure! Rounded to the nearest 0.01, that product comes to 0.79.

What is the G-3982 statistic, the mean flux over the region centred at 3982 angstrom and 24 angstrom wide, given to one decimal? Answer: 10.1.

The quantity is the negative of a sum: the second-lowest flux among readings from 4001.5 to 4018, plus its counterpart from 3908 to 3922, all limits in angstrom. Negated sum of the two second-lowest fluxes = -20.3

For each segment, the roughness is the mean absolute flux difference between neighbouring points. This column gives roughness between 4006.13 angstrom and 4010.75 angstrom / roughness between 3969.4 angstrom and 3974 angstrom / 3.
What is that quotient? 0.46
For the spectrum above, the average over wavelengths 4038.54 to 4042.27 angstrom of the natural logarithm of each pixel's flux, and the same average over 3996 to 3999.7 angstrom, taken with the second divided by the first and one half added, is 1.52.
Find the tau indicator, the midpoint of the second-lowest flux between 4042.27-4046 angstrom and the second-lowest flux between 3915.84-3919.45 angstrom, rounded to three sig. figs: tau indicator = 10.1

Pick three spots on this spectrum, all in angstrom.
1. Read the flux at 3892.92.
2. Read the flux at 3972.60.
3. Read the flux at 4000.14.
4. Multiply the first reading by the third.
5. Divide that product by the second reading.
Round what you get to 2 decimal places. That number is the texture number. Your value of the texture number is 10.42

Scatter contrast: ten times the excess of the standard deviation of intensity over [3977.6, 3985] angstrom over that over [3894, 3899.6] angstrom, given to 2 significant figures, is 0.18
